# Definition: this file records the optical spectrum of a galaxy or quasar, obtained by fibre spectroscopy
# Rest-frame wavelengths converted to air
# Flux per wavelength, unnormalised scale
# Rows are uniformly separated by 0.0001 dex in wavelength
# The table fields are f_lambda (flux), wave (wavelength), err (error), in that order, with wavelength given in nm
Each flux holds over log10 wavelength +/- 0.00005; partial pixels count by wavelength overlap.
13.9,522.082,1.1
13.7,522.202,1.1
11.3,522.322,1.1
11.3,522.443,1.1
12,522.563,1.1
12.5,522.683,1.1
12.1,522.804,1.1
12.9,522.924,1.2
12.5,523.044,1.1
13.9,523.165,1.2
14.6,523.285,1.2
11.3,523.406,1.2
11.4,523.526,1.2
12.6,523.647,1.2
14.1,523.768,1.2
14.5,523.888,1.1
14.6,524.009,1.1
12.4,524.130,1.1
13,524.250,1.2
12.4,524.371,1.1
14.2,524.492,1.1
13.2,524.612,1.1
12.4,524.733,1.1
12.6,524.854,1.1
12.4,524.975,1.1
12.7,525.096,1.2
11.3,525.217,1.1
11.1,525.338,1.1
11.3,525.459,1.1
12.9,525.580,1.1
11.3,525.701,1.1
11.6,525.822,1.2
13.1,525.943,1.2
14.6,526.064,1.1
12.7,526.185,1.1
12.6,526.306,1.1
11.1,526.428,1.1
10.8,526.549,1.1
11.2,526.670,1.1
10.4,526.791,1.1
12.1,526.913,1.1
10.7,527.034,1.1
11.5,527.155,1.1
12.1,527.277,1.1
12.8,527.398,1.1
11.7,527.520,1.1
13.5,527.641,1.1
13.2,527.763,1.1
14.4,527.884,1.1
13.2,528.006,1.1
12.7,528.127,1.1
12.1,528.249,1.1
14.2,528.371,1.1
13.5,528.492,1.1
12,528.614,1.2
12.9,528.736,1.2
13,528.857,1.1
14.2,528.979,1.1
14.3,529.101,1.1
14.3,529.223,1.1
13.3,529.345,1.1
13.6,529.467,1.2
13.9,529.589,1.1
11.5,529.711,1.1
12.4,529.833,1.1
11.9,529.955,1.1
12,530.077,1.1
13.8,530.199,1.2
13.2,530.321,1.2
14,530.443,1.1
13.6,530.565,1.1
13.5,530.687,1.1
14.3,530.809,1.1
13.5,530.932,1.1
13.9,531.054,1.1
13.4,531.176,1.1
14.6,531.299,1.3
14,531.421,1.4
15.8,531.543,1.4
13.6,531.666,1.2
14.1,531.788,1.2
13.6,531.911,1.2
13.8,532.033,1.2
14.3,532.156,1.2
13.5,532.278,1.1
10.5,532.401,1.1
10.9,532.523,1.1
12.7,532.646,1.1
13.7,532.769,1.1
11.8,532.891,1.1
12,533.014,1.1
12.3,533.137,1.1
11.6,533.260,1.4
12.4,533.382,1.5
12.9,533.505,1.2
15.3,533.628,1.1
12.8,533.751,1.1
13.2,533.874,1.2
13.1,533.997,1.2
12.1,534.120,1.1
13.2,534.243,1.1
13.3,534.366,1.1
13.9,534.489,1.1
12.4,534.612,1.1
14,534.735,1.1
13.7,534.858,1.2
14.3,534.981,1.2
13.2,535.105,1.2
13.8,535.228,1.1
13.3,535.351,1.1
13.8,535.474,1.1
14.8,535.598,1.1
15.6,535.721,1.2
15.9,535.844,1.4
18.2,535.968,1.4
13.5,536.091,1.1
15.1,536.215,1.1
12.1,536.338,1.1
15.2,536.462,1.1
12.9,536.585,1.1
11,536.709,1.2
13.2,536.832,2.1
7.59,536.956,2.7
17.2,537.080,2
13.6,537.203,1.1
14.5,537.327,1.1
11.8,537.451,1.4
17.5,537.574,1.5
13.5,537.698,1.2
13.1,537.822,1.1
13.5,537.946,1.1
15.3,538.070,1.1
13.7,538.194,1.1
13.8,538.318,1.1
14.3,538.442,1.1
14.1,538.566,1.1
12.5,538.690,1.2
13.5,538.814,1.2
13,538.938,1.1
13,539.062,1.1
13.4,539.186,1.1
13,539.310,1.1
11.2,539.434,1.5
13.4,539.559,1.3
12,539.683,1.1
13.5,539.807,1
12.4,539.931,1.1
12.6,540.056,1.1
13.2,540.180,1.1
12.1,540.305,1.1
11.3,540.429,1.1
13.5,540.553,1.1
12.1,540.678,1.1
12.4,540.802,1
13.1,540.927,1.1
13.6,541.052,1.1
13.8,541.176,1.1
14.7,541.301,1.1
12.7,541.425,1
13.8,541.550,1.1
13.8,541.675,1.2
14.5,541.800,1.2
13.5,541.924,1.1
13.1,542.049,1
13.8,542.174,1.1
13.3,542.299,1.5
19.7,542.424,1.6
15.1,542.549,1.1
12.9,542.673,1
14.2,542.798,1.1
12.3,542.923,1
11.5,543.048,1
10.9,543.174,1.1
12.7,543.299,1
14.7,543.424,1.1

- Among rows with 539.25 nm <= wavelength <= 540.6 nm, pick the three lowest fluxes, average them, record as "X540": 11.5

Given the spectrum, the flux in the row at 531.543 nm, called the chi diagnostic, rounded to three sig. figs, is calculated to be 15.8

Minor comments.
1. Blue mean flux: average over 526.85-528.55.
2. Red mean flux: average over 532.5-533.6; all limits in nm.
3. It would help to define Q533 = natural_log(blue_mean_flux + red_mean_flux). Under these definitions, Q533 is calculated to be 3.22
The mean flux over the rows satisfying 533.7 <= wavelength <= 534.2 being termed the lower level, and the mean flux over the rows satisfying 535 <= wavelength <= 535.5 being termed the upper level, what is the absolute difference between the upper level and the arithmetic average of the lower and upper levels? 0.4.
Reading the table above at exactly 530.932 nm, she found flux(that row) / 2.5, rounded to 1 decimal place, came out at 5.4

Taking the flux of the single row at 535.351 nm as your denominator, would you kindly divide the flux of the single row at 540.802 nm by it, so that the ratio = 0.93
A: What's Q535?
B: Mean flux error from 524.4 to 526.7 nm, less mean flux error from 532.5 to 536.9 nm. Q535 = -0.07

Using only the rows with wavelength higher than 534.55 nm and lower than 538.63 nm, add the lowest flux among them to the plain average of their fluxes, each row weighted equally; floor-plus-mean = 21.5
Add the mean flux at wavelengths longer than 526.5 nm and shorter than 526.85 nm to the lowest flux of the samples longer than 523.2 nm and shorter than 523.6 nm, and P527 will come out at 22.1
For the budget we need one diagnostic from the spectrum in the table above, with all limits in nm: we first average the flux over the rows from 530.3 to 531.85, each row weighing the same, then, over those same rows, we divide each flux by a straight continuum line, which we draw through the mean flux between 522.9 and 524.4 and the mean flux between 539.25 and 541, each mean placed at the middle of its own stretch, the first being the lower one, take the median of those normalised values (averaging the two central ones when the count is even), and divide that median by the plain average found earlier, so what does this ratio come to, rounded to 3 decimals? 0.077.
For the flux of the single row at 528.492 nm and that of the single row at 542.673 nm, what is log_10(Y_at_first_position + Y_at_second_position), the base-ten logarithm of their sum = 1.42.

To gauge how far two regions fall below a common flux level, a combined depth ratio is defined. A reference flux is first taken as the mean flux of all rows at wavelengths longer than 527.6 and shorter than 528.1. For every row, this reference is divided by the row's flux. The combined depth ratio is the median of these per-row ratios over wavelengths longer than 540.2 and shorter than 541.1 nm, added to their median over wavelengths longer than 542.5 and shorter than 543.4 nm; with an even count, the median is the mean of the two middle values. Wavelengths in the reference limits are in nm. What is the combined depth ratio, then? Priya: 2.16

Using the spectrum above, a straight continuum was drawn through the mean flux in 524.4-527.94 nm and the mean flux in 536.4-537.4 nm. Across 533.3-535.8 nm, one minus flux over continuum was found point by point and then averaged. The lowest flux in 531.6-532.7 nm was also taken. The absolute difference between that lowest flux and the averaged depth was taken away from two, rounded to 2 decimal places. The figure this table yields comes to -8.55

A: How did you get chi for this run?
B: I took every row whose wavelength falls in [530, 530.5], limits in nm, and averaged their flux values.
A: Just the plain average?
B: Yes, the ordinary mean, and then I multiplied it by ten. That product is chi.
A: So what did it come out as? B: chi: 132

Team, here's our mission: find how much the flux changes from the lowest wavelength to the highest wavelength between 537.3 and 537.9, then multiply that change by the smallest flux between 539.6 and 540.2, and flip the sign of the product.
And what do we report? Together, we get 17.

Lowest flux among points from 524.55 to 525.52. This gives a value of 11.1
